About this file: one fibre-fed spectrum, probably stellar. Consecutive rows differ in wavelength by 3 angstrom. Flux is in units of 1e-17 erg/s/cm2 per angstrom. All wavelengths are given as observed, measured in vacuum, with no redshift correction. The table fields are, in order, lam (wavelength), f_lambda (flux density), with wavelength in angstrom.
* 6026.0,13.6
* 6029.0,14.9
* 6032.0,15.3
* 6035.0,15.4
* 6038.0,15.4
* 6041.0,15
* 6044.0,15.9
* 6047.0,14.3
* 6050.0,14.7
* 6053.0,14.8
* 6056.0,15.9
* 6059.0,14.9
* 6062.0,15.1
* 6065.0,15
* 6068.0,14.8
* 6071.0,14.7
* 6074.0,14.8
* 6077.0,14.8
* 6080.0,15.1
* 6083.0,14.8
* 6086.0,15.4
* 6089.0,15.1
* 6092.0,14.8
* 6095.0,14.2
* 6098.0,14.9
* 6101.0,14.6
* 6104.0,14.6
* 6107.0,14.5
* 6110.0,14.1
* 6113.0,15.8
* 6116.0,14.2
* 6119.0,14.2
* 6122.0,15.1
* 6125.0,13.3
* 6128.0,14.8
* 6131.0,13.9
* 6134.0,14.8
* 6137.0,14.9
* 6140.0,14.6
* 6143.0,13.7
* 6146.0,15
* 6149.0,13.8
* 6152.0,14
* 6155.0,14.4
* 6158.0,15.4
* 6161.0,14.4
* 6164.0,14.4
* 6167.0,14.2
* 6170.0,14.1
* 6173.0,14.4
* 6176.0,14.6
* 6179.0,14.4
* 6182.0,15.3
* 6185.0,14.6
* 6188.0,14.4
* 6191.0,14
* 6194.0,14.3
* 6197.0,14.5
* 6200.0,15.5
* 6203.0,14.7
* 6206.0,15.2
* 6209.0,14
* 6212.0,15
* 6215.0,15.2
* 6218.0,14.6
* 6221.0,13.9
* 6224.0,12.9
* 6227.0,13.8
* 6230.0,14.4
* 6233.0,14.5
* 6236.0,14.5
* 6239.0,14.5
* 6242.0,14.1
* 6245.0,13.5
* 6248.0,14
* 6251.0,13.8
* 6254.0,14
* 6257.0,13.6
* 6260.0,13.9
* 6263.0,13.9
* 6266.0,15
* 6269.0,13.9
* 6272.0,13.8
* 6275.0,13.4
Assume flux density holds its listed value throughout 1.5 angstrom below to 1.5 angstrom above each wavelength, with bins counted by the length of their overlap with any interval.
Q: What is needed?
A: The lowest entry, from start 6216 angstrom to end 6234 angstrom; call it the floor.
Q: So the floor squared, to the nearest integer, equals 166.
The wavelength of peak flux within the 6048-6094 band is 6056.0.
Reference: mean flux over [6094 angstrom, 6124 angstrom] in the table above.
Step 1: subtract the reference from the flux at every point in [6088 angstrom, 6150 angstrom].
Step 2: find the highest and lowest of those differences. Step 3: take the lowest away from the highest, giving 2.5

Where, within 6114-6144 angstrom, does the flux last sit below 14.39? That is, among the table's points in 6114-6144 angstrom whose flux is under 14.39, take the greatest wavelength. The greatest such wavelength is 6143.0 angstrom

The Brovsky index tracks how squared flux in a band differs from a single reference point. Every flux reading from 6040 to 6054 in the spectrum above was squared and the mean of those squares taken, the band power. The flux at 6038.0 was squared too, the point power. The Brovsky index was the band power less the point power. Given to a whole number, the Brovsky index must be -14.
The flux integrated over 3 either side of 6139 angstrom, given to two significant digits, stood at 88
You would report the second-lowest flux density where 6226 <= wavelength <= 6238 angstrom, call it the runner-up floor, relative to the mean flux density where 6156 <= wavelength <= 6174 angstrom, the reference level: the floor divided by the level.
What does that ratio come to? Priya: 0.994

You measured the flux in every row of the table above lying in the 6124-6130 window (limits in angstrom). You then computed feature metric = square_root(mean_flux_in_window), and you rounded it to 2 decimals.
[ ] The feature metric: 3.75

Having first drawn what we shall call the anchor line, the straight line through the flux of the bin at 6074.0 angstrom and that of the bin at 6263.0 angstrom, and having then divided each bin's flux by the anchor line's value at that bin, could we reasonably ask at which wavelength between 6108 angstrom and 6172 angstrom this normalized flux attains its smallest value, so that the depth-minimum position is 6125.0 angstrom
